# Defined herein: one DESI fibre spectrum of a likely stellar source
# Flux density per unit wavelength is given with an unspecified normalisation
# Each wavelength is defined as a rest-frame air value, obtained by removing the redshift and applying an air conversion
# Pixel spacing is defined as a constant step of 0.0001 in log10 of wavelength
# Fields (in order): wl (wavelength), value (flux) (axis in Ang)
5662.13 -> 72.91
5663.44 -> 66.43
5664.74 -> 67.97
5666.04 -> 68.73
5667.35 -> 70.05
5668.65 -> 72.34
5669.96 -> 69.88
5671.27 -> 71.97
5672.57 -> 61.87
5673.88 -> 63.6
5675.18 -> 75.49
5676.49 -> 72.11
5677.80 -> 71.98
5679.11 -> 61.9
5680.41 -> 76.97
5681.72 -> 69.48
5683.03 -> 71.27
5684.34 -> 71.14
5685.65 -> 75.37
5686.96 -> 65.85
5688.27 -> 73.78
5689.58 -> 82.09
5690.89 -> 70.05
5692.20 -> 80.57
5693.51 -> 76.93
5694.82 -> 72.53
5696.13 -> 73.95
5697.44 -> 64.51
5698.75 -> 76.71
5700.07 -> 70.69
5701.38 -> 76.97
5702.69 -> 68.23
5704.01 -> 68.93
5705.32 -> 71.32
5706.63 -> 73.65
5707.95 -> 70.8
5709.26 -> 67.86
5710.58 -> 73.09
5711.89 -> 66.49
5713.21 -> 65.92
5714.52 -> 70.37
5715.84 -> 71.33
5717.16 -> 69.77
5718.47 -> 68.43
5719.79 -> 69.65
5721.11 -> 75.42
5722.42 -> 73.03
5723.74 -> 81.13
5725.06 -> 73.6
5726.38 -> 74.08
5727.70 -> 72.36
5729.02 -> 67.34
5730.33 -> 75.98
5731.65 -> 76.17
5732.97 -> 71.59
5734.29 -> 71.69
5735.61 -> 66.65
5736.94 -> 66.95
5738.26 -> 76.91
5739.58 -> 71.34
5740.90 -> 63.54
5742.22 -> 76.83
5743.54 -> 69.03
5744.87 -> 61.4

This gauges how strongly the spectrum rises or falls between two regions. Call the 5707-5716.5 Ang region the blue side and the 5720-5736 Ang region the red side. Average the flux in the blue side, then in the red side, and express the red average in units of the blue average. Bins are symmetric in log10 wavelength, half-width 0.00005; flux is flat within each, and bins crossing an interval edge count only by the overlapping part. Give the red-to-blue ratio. 1.055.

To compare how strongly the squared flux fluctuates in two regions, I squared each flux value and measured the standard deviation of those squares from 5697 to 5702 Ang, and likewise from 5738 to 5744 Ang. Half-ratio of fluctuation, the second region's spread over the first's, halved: 0.5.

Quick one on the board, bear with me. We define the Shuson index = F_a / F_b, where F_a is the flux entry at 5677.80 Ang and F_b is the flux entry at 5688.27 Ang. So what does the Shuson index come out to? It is 0.98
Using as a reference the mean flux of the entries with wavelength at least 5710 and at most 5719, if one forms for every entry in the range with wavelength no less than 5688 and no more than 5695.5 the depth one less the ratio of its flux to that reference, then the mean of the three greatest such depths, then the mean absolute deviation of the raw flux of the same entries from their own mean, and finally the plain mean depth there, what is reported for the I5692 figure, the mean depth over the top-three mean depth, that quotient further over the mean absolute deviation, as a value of 0.6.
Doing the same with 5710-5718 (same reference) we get 0.0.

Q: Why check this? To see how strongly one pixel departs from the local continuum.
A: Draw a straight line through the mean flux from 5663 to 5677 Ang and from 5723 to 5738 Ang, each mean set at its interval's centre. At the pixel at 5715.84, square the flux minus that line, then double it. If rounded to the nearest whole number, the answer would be 0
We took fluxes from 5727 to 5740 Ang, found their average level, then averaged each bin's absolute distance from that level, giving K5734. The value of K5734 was 2.9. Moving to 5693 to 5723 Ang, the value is 2.8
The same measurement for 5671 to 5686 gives 4.0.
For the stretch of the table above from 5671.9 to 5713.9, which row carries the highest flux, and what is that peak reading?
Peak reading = 82.09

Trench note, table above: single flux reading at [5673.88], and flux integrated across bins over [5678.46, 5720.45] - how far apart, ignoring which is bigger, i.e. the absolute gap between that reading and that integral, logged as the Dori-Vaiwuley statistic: 2937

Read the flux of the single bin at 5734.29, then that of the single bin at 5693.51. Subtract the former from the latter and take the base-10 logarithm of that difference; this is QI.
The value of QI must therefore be 0.7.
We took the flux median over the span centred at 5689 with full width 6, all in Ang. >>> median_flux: 71.9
